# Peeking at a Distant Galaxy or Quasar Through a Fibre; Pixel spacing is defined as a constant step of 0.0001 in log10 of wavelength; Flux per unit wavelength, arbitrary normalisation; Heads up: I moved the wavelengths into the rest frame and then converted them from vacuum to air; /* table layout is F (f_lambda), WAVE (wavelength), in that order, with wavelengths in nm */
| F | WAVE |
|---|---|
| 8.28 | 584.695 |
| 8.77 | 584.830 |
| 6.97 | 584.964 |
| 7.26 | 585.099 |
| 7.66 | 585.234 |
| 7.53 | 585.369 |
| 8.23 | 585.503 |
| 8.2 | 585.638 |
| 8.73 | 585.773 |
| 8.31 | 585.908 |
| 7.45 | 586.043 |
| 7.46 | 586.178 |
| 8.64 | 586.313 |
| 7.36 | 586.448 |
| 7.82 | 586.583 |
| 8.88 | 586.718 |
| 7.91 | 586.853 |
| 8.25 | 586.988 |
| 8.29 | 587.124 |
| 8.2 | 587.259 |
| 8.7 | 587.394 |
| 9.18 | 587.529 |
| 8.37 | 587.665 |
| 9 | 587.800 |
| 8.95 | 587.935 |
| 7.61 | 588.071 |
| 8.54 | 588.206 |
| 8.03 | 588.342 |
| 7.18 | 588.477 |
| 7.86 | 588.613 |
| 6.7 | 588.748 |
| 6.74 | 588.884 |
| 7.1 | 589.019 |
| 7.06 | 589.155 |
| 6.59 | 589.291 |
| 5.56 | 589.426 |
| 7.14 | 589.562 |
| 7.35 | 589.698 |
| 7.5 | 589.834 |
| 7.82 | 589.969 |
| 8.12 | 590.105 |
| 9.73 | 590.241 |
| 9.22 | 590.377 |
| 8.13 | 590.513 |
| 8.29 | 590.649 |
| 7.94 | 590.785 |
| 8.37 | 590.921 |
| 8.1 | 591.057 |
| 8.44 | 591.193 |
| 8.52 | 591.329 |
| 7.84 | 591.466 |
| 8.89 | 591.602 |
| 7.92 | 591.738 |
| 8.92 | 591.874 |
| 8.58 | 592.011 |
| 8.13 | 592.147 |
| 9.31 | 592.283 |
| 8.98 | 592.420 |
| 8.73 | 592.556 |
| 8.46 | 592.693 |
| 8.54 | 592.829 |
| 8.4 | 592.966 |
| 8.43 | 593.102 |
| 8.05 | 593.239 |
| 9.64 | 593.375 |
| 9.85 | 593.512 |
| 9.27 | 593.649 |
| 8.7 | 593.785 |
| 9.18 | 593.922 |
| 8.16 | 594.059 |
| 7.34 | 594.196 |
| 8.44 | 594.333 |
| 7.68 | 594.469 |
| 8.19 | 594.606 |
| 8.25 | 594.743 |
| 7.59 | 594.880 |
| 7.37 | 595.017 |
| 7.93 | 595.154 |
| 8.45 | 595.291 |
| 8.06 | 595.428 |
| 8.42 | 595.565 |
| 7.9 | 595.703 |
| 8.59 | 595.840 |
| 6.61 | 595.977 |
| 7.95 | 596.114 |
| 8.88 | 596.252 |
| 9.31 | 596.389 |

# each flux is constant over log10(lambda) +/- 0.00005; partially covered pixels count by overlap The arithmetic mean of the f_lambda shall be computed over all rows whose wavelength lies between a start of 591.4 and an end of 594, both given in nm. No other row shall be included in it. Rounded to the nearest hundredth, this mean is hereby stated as 8.73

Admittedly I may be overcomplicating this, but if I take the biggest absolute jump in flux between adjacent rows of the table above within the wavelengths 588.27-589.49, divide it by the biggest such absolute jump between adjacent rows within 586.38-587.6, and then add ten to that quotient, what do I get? 11.1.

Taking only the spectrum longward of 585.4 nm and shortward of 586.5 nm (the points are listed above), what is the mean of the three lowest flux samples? 7.42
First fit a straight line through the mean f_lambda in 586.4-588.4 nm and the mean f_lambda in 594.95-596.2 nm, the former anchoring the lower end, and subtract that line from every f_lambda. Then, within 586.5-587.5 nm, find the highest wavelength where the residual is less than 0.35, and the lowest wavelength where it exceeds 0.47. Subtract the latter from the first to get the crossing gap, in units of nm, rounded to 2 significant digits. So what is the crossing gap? 0.54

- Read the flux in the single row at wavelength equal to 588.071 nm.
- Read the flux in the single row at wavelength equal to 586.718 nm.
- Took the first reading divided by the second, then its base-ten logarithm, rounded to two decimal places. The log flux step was -0.07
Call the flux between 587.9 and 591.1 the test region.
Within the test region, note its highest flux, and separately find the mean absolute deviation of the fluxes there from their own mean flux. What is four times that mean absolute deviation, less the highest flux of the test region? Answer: -6.88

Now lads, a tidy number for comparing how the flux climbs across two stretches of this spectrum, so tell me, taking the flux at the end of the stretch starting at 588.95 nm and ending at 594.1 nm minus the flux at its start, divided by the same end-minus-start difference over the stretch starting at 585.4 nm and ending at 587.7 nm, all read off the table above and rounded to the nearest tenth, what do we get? 7.6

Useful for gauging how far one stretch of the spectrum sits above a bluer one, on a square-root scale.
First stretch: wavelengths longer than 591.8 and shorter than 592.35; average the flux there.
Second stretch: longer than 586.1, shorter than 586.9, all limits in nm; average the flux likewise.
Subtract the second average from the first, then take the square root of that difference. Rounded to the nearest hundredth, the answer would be 0.85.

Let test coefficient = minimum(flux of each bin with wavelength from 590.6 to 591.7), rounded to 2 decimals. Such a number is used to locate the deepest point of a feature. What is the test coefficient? 7.84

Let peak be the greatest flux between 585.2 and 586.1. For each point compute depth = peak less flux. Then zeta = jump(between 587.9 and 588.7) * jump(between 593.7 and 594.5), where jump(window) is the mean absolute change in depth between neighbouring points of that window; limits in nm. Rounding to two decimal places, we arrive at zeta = 0.72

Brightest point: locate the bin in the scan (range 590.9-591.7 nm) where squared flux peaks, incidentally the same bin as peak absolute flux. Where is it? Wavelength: 591.602 nm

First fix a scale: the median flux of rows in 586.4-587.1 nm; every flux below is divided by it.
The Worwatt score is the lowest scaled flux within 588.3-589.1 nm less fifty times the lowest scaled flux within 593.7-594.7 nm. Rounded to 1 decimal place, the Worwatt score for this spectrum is -45.5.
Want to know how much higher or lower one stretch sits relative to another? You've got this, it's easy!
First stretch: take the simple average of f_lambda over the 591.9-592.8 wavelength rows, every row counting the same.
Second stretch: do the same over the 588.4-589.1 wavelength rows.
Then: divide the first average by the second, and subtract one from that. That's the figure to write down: 0.22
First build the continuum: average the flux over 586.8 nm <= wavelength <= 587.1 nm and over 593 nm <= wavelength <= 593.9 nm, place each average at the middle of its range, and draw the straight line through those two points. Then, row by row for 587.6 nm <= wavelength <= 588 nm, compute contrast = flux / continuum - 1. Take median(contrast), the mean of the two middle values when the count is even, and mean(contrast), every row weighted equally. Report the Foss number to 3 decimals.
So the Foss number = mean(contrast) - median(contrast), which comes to -0.019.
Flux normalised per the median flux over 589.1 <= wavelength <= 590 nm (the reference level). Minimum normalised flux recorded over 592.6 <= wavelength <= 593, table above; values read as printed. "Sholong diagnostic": 1.18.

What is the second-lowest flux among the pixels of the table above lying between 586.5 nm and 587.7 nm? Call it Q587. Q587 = 7.91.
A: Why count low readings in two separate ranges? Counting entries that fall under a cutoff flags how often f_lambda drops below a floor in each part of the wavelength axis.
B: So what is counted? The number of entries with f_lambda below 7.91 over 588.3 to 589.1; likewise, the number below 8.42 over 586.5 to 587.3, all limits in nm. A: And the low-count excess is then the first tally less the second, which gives 0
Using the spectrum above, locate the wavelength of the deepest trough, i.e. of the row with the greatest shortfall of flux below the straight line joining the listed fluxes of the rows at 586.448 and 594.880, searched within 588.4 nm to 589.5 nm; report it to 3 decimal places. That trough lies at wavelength 589.426 nm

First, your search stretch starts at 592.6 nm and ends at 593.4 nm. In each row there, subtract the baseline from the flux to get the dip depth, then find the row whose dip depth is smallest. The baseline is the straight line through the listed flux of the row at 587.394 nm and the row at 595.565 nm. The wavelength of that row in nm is 593.239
